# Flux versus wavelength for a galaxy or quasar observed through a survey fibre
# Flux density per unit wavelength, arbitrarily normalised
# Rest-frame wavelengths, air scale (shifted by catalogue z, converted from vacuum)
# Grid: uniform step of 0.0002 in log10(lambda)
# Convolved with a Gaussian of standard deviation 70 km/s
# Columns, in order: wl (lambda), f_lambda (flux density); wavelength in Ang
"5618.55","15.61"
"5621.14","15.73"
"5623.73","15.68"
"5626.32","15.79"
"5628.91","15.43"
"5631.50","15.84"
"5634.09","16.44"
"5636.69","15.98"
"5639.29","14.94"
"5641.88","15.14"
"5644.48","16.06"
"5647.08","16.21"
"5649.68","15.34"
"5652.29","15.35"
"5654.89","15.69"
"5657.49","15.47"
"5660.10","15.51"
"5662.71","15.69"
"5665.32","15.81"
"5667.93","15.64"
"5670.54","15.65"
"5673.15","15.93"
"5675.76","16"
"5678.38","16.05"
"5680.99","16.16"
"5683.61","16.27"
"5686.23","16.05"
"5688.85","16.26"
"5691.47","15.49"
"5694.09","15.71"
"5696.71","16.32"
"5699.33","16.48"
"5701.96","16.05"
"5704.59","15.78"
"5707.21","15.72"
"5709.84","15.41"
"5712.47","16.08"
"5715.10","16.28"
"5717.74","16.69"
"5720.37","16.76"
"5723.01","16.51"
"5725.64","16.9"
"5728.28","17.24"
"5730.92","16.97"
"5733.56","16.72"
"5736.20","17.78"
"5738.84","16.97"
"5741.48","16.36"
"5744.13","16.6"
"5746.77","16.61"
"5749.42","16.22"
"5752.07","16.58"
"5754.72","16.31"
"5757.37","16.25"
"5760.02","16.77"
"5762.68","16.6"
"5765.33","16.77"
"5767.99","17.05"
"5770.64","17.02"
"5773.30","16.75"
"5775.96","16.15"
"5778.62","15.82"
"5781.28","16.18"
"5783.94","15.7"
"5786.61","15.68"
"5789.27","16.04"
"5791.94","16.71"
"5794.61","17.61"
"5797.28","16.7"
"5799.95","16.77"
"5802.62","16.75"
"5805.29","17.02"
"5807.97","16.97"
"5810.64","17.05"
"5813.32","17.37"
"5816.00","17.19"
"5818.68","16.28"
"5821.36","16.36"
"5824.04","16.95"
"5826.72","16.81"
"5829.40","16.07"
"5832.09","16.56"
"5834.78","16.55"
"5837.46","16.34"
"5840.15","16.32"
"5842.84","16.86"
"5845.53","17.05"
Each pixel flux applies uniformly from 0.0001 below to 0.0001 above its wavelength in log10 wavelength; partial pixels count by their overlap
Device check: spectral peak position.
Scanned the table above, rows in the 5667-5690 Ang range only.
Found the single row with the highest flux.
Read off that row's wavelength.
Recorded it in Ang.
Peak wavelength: 5683.61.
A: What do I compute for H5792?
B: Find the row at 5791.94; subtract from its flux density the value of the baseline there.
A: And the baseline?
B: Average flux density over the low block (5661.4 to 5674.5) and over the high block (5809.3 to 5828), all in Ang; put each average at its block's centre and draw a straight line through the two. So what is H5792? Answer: 0.05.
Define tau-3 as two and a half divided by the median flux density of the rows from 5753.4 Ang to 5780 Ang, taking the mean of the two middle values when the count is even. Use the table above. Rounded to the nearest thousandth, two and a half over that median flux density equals 0.150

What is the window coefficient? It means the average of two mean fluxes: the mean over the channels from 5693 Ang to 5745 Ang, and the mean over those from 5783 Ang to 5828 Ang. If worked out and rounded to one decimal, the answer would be 16.6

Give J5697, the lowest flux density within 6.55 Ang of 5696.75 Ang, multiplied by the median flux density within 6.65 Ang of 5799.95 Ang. 260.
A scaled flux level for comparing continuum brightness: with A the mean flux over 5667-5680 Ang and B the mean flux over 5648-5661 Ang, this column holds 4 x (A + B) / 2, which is 62.7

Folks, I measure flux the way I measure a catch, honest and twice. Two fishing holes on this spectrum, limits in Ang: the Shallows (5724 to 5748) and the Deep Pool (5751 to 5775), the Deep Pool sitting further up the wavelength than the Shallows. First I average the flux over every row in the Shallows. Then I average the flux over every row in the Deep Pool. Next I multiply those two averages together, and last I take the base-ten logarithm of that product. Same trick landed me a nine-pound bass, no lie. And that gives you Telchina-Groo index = 2.45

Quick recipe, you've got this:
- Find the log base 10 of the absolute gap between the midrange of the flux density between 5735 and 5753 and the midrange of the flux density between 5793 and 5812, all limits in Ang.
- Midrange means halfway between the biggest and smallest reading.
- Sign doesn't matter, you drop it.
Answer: -0.8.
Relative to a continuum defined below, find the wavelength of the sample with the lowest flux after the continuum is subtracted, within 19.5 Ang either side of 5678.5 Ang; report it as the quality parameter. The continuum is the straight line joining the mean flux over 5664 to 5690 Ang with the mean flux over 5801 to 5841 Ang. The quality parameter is 5691.47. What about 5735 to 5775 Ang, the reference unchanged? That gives 5757.37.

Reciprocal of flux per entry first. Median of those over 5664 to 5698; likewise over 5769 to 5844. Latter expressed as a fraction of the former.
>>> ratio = 0.96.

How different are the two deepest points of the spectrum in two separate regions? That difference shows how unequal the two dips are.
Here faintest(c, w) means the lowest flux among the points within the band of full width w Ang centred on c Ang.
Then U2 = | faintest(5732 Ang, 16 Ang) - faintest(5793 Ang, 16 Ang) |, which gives 1.04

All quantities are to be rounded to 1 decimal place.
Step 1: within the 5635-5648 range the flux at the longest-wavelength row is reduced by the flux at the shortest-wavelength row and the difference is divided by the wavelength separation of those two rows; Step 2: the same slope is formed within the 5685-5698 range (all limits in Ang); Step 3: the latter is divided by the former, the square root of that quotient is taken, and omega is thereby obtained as 1.1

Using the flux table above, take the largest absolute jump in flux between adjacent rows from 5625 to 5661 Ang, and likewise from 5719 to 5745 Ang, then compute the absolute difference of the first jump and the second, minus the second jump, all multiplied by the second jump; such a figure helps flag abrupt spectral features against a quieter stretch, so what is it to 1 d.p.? -1.1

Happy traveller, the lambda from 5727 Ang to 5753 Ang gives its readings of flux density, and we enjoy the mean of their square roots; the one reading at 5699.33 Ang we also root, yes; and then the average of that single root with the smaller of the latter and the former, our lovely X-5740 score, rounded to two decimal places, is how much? 4.06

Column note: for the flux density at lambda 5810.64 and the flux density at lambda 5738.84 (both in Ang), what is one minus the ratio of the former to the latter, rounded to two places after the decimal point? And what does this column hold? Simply 0.00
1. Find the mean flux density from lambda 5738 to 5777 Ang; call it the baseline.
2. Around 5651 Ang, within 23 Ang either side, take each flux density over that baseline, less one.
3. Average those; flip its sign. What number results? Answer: 0.056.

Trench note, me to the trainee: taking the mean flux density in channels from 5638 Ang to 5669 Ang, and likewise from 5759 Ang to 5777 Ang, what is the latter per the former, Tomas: 1.07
